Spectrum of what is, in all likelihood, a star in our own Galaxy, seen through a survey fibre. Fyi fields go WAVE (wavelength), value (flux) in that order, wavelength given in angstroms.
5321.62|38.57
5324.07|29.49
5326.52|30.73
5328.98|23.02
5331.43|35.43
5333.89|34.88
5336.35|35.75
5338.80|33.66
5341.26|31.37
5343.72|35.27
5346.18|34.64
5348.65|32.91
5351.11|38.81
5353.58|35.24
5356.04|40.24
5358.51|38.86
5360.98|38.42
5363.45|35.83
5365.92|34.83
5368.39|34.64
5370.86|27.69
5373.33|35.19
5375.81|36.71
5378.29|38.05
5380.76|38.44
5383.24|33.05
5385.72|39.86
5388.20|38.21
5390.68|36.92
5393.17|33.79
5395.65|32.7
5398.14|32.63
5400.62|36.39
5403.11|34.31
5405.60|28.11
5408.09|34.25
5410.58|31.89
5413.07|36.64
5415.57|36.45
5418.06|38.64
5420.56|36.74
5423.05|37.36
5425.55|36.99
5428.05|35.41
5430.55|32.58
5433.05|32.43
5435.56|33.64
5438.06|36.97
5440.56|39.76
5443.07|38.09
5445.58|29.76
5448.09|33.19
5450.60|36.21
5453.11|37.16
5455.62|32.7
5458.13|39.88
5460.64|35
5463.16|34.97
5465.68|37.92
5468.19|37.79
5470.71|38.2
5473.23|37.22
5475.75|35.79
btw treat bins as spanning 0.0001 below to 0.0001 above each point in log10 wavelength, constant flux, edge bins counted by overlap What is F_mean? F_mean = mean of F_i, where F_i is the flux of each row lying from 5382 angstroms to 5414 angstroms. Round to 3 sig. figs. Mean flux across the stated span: 34.5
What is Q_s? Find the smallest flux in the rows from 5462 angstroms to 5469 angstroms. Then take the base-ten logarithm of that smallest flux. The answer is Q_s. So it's 1.54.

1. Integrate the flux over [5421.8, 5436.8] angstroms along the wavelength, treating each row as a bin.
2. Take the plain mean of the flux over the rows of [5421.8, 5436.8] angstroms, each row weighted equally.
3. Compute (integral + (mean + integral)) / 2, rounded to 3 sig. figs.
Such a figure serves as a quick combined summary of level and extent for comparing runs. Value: 538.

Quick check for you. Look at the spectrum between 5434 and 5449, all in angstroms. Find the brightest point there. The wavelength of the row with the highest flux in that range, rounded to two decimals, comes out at 5440.56 angstroms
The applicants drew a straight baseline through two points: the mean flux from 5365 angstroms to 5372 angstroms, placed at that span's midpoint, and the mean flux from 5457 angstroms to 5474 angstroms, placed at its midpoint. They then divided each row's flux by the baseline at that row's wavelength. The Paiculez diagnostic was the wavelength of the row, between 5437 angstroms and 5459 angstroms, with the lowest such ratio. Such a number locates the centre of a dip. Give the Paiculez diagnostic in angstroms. 5445.58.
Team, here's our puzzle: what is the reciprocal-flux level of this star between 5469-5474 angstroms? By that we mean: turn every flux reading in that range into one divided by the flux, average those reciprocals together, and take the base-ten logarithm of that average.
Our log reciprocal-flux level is -1.58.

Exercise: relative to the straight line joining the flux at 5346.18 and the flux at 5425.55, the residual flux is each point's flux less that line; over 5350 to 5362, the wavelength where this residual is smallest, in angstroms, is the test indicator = 5353.58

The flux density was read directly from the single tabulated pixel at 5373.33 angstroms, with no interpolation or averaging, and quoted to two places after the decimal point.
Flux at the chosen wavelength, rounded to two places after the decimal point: 35.19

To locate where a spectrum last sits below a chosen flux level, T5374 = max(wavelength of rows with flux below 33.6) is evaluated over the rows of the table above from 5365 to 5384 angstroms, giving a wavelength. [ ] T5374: 5383.24 angstroms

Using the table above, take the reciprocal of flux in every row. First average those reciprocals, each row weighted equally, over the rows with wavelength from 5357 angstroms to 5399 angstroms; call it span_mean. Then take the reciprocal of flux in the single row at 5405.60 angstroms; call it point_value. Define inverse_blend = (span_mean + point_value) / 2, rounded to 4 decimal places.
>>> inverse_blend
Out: 0.0319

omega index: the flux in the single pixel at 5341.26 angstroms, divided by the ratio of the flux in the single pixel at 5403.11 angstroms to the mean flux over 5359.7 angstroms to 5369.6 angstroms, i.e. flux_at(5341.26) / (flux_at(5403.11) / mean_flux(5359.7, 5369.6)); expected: 33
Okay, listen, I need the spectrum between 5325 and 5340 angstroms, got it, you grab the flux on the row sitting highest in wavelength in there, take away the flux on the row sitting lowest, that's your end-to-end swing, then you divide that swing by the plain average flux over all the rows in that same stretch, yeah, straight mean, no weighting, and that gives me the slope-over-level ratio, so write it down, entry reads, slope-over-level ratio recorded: 0.091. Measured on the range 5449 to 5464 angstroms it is -0.034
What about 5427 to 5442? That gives 0.124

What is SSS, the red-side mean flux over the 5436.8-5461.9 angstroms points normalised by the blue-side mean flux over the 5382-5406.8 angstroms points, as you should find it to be 1.04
